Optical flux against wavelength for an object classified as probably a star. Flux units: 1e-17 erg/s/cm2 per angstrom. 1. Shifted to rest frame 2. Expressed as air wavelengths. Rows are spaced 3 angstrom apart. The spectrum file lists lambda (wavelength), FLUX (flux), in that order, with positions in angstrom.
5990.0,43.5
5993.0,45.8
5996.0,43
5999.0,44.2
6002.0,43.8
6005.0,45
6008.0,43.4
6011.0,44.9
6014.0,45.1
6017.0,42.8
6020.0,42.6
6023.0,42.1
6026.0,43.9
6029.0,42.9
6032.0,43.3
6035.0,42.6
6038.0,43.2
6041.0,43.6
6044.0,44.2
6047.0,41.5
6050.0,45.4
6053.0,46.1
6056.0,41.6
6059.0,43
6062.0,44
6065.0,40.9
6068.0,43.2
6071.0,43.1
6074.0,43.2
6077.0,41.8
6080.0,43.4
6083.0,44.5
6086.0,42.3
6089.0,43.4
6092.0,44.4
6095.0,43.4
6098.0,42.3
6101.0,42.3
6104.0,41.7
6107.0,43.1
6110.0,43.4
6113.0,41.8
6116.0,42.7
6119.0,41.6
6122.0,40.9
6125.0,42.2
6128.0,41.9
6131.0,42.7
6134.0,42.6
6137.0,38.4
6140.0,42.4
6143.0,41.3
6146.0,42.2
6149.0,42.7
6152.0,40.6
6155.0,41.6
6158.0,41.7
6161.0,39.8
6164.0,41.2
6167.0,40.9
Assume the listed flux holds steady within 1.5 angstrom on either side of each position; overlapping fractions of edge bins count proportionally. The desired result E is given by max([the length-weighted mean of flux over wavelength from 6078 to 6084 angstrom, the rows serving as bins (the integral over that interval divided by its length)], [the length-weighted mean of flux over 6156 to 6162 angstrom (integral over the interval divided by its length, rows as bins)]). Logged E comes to 43.7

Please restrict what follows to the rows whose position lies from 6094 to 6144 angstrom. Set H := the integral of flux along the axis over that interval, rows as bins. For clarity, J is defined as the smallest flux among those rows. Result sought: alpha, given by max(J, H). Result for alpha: 2102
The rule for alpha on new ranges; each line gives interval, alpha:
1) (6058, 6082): 1029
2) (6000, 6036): 1568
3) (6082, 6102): 864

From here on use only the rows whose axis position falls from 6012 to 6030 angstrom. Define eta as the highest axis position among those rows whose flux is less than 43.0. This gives 6029.0 angstrom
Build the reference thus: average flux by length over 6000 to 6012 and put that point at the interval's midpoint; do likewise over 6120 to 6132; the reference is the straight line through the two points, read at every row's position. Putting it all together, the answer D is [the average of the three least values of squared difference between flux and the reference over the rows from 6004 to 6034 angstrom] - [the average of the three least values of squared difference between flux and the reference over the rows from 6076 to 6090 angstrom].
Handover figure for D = -0.14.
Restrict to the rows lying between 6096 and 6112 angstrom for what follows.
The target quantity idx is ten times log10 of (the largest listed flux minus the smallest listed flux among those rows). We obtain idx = 2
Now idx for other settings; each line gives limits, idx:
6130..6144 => 6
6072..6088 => 4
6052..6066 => 7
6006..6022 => 4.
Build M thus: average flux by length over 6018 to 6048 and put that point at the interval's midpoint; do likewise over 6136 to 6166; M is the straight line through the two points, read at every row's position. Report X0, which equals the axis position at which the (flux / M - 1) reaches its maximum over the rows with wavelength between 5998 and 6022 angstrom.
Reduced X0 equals 6014.0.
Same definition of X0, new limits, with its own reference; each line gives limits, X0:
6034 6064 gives 6053.0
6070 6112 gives 6092.0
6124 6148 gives 6131.0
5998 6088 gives 6053.0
